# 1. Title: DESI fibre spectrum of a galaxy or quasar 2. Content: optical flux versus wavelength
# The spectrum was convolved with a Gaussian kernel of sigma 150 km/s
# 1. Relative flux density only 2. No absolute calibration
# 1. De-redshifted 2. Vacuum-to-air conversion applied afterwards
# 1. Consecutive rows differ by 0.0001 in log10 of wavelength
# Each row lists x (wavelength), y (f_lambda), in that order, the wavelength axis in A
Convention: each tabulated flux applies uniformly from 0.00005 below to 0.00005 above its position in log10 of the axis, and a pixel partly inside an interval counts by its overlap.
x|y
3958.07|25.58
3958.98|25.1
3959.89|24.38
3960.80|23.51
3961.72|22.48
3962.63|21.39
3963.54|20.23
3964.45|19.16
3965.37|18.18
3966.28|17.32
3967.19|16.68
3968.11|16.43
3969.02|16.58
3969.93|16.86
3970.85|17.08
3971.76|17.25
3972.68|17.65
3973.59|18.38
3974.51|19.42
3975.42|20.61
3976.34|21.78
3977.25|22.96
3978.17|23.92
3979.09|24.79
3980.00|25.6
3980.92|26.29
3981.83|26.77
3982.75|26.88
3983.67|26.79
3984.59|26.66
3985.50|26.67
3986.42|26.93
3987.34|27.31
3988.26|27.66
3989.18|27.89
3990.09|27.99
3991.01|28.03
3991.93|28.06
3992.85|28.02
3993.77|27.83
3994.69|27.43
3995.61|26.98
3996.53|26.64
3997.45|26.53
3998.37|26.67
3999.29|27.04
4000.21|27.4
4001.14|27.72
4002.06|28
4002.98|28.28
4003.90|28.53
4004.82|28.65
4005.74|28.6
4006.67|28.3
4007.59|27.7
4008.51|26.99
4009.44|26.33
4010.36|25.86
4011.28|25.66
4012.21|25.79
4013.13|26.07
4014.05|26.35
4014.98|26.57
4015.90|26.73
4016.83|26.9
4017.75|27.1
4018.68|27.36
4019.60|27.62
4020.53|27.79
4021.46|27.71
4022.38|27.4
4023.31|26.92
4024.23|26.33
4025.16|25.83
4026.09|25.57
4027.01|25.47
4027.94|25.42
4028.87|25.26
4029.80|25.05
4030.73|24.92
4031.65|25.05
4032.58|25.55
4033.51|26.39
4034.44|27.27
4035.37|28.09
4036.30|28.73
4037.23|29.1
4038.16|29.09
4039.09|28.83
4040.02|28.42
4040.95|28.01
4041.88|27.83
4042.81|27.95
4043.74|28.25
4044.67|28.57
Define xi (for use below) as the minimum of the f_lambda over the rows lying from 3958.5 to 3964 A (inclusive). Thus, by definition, 20.23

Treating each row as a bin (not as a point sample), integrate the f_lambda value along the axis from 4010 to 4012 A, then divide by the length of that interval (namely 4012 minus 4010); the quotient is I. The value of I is 26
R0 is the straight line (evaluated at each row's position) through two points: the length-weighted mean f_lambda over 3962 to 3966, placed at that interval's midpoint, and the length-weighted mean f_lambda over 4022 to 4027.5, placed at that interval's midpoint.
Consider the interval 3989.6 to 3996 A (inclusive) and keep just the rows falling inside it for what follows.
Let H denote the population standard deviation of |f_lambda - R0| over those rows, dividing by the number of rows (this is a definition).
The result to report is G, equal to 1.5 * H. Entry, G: 0.83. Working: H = 0.55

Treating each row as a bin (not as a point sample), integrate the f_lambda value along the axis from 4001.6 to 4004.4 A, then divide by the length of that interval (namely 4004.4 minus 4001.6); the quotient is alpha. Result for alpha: 28.3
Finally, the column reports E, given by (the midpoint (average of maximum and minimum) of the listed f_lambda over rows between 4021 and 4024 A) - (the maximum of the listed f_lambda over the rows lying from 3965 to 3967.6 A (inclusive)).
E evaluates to 9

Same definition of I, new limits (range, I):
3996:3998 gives 27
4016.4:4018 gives 27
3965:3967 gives 18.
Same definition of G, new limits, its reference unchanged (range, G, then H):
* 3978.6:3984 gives 0.92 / 0.61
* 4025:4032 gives 0.76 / 0.51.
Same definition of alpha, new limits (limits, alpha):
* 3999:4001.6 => 27.3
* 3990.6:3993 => 28.0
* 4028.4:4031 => 25.0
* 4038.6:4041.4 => 28.4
